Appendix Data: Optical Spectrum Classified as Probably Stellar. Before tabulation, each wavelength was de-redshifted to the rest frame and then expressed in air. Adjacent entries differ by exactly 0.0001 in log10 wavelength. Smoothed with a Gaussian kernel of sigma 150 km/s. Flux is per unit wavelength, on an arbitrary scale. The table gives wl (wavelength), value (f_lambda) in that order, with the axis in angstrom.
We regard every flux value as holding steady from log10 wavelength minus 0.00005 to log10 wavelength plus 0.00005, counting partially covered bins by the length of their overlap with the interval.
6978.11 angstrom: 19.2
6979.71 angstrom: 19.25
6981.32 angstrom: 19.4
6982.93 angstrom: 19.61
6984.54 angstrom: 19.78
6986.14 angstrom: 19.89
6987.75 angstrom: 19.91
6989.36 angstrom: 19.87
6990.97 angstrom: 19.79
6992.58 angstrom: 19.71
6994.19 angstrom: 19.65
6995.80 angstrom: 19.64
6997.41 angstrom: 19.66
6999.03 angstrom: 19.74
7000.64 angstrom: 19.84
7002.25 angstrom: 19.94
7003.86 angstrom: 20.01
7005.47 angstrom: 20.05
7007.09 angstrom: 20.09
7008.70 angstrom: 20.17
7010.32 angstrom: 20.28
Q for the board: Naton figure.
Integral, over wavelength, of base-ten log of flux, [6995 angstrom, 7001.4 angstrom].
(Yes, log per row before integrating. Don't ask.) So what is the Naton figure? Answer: 8.3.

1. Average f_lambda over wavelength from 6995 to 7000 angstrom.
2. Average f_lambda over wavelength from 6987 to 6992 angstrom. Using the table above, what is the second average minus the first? 0.18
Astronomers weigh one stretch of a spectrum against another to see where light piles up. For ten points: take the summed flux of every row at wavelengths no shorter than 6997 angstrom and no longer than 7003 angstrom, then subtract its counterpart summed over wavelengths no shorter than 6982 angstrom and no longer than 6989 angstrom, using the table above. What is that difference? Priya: -0.01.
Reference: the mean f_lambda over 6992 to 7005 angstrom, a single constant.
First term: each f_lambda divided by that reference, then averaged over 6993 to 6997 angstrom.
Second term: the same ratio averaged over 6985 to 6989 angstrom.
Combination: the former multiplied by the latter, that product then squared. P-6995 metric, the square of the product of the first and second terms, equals 1.00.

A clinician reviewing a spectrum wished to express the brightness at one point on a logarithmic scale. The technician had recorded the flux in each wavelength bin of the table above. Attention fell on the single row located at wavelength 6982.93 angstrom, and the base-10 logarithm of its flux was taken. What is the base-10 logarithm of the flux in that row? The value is 1.29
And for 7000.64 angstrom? 1.30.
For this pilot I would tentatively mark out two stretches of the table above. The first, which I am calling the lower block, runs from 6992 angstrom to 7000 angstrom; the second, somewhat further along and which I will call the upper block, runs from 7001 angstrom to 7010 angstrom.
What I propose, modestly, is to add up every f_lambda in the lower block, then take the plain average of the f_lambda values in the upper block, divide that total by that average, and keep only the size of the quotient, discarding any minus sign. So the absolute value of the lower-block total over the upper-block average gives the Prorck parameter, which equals 4.91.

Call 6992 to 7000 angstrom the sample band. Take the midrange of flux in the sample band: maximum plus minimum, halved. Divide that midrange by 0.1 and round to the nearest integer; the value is 197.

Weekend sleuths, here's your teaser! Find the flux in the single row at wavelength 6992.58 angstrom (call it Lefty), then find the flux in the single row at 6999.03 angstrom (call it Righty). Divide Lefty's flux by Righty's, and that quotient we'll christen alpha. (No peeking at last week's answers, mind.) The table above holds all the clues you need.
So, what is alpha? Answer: 1.00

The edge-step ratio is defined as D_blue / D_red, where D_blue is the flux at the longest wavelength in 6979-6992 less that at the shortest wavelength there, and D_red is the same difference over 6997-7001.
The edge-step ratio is 3.0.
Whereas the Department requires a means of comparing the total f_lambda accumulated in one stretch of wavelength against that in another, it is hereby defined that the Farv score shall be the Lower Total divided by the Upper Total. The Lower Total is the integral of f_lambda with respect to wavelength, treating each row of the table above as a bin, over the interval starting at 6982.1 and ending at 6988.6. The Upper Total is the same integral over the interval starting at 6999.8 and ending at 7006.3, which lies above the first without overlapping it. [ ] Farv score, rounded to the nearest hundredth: 0.99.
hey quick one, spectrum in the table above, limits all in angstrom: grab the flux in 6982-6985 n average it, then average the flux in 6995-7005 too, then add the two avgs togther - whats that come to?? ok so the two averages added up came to 39.5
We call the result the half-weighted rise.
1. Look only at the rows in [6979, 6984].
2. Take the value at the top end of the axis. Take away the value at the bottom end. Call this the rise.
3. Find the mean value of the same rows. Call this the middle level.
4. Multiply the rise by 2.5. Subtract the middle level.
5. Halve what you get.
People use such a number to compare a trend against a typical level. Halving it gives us -9.3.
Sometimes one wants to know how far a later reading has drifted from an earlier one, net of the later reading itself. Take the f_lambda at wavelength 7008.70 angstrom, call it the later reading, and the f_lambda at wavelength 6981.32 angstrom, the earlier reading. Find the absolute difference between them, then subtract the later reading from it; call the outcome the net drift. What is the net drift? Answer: -19.4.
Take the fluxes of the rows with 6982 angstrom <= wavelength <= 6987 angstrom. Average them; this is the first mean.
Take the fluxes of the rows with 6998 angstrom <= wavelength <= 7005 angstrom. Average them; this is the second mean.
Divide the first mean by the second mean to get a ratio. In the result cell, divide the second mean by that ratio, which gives 20.01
